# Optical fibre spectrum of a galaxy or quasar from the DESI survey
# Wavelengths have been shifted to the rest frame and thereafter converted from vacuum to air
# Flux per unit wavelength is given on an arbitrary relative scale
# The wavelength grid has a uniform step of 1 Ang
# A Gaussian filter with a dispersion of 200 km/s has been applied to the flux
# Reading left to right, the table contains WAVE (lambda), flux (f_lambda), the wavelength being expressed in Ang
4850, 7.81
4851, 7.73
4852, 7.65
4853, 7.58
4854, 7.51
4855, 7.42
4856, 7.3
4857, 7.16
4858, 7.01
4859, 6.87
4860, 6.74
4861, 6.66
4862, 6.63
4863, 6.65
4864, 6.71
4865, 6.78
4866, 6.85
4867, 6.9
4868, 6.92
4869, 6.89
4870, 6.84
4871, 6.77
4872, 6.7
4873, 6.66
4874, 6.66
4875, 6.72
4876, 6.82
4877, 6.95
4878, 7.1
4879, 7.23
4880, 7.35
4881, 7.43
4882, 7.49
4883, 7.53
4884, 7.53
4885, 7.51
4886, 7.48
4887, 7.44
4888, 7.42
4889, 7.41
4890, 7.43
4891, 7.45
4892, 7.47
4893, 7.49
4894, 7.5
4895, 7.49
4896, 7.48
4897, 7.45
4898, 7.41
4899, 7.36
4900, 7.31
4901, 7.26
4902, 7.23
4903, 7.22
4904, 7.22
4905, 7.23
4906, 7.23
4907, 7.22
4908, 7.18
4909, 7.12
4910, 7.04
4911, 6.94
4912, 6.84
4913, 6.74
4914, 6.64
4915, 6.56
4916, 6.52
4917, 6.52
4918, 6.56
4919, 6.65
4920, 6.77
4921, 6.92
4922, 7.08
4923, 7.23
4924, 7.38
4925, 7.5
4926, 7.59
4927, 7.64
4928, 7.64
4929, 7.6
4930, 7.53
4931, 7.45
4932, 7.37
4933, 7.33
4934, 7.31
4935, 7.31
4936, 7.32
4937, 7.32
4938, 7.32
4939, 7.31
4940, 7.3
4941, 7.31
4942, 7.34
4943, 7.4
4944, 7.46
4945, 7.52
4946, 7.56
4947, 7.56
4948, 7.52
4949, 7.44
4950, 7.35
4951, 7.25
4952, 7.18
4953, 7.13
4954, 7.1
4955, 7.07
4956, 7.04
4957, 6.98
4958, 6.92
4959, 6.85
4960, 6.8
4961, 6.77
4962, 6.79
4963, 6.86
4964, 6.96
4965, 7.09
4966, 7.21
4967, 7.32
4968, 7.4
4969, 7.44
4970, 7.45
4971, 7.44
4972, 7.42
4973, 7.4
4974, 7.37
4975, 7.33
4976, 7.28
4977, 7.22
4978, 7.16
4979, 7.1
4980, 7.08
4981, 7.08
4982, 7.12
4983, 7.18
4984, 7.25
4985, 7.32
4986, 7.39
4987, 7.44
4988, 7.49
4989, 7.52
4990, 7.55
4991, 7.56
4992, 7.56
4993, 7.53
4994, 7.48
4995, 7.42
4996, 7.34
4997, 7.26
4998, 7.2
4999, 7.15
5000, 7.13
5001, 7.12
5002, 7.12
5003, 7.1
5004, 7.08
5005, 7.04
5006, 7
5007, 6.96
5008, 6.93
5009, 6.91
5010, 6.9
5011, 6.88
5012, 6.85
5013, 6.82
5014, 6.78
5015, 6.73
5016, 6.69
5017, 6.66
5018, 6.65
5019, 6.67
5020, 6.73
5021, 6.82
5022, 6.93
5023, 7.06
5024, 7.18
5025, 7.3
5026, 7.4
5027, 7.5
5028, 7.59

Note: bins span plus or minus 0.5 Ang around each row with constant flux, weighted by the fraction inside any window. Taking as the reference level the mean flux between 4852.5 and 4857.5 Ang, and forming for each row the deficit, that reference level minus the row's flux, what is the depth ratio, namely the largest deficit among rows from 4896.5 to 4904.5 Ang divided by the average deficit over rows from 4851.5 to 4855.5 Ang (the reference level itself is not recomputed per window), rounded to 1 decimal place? -1.2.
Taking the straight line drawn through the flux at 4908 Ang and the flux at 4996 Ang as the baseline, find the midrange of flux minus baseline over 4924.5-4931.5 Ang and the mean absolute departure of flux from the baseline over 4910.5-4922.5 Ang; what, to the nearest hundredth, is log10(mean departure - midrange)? -0.85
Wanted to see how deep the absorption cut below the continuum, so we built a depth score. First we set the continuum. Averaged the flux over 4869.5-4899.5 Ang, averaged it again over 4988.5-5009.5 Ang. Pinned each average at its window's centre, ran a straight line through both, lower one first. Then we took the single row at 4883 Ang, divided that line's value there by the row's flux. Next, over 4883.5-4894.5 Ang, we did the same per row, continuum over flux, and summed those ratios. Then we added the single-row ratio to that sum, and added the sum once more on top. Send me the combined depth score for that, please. 22.3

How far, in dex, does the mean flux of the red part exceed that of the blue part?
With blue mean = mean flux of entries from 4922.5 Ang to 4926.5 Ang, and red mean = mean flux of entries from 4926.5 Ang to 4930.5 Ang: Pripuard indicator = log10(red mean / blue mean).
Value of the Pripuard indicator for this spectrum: 0.010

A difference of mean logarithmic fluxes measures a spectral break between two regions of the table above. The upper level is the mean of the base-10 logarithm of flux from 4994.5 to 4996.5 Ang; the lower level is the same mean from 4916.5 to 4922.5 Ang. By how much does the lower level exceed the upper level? -0.04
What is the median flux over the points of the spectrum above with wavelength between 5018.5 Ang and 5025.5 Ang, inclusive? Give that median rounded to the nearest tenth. 6.9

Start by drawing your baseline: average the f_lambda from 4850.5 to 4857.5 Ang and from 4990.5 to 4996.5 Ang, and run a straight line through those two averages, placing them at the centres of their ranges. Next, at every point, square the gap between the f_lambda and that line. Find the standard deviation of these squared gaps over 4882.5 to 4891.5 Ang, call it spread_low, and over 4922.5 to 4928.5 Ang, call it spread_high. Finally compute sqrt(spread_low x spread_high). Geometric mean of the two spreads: 0.01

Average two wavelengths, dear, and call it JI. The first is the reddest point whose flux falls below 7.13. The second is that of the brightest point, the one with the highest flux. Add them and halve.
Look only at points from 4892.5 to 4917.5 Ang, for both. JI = 4905.5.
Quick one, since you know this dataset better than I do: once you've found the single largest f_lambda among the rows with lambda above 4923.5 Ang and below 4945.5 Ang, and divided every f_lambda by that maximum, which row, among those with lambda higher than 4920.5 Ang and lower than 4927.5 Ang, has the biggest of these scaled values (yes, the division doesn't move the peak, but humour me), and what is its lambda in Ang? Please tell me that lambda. 4927 Ang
